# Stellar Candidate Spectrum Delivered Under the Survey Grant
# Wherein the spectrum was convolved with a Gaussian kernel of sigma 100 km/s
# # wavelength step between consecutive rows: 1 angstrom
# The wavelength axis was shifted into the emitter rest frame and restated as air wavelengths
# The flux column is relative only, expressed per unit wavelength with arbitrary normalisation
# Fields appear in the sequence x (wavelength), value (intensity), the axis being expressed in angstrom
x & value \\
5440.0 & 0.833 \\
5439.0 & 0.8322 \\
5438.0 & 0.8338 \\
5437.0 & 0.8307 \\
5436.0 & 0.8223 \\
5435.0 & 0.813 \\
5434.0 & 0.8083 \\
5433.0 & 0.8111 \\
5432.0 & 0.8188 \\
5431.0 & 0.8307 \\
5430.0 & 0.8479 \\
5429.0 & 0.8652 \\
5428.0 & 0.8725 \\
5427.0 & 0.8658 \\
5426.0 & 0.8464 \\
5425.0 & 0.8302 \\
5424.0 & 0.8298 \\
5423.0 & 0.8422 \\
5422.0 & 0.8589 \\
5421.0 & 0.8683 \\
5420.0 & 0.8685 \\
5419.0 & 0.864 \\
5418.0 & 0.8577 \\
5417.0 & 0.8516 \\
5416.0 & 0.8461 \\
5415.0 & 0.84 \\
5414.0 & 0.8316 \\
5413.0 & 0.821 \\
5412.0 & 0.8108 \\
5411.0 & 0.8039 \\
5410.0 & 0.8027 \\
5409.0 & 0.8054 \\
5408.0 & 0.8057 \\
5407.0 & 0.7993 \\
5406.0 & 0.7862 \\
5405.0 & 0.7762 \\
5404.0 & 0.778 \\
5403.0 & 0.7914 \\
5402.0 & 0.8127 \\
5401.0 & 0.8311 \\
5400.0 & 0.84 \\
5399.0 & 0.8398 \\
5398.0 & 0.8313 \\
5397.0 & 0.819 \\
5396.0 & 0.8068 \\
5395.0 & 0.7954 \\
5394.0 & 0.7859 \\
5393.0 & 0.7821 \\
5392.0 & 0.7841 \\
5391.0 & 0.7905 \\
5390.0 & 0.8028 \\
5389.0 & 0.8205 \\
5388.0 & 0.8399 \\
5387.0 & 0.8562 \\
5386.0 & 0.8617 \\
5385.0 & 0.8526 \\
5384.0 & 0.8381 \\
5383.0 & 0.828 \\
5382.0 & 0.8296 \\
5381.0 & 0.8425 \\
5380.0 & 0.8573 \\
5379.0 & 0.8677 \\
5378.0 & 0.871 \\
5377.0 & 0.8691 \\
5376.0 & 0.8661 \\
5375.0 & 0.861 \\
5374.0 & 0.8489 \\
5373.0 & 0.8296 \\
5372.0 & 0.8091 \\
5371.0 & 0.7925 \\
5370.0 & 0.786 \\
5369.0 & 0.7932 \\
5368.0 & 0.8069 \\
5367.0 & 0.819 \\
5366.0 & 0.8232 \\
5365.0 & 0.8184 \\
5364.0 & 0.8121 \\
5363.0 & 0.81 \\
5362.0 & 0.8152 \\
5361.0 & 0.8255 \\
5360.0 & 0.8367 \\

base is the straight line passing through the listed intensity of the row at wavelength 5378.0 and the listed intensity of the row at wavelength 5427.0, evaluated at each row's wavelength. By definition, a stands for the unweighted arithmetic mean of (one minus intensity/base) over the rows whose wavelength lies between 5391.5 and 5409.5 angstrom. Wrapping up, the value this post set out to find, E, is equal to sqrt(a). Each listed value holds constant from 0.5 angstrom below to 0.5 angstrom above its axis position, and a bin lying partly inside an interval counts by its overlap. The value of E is 0.27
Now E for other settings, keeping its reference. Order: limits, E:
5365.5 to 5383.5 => 0.21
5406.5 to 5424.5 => 0.20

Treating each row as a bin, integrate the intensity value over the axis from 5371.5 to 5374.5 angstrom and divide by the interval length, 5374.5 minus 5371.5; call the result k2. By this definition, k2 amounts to 0.829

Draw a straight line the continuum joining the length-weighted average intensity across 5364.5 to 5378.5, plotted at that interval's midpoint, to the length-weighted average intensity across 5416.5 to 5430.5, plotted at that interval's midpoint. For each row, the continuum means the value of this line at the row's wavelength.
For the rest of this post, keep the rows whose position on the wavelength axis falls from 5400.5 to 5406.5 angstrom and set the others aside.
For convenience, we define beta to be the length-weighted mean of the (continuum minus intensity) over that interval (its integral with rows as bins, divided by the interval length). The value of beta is 0.049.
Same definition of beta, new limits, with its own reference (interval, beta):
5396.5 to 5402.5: 0.014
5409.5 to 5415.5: 0.031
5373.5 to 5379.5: -0.033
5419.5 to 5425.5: 0.005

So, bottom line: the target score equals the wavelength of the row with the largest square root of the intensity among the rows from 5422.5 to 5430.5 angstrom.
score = 5428.0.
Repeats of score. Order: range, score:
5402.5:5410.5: 5408.0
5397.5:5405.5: 5400.0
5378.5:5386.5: 5379.0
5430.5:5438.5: 5438.0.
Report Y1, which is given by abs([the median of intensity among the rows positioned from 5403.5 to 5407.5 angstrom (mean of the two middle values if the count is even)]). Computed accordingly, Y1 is 0.78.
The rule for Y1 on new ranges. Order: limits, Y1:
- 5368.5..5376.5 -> 0.82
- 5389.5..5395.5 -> 0.79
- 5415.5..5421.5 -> 0.86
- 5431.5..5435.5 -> 0.81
